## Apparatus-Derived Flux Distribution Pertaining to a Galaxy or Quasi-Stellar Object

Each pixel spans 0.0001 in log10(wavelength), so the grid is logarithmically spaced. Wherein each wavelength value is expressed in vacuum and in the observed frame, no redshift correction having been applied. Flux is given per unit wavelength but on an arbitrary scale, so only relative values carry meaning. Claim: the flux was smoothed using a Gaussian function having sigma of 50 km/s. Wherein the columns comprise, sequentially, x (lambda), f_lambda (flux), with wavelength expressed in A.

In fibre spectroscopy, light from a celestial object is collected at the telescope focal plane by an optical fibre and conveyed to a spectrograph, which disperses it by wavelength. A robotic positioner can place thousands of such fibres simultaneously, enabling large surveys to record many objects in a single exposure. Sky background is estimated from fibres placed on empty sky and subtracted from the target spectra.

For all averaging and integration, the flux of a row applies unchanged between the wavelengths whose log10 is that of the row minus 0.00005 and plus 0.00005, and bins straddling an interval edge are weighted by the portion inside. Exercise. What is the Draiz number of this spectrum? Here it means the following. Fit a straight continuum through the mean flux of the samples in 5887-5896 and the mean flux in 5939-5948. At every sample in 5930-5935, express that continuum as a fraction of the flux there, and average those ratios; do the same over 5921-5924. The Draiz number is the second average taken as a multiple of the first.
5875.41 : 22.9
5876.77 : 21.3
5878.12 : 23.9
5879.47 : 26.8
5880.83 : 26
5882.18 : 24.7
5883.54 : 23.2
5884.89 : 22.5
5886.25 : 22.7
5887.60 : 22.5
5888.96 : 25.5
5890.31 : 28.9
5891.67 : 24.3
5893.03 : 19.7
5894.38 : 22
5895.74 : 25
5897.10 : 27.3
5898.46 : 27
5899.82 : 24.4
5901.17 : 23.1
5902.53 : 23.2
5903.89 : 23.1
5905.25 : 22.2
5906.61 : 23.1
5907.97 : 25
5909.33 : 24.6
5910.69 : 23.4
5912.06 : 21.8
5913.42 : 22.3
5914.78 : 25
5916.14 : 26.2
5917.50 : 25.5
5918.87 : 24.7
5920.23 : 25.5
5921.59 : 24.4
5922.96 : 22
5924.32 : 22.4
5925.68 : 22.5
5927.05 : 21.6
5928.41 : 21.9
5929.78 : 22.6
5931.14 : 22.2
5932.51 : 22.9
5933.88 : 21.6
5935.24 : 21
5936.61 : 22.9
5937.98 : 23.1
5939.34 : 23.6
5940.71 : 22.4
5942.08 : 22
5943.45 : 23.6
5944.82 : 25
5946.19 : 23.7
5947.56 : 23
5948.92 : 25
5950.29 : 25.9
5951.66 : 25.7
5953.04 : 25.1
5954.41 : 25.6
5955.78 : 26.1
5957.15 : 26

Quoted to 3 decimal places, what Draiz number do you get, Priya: 0.966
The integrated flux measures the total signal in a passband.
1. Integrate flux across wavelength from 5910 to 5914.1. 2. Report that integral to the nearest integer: 92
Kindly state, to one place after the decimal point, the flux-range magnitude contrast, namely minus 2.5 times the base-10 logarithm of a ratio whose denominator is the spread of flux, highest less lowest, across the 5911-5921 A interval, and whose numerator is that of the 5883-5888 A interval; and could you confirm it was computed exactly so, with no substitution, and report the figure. 2.0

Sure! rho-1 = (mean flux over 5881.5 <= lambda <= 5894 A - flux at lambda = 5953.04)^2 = 2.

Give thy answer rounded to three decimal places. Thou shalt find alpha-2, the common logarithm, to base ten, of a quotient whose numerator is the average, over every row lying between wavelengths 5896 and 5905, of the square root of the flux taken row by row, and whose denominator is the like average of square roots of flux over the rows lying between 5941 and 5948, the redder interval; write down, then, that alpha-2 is 0.011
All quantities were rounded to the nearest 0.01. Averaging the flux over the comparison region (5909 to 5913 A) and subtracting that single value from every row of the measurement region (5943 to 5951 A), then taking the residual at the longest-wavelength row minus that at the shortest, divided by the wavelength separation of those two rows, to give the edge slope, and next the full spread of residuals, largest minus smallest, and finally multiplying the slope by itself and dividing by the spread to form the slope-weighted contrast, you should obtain 0.04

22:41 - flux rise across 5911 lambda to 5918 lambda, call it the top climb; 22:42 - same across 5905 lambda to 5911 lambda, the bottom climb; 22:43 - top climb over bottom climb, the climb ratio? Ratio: 3.1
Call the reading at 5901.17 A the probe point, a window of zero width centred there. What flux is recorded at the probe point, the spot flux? 23.1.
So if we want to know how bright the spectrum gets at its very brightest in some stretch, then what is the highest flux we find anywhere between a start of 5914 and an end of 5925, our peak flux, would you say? 26.2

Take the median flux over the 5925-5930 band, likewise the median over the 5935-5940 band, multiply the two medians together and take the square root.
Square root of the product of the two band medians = 22.6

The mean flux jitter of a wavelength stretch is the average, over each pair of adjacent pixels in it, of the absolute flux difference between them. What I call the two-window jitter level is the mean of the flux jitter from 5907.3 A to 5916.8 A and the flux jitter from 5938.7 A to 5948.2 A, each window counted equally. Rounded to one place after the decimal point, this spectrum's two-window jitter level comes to 1.2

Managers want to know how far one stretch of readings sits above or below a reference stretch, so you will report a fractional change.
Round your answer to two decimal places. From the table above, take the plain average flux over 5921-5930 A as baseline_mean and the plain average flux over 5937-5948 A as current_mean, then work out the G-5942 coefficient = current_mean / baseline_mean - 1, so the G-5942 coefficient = 0.04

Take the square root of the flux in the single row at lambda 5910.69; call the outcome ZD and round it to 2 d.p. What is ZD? 4.84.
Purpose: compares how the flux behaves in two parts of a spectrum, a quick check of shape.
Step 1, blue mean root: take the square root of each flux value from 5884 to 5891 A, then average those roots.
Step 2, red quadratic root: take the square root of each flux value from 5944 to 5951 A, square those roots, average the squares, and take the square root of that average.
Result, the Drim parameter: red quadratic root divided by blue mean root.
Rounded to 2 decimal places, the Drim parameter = 1.00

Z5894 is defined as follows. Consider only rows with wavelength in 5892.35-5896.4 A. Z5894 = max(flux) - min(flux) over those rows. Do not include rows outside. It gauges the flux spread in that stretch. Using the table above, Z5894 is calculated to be 5.3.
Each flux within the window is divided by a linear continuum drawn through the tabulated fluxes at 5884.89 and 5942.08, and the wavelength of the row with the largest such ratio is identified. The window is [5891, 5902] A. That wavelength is 5897.10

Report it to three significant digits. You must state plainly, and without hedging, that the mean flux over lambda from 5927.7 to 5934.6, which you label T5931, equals 22.2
